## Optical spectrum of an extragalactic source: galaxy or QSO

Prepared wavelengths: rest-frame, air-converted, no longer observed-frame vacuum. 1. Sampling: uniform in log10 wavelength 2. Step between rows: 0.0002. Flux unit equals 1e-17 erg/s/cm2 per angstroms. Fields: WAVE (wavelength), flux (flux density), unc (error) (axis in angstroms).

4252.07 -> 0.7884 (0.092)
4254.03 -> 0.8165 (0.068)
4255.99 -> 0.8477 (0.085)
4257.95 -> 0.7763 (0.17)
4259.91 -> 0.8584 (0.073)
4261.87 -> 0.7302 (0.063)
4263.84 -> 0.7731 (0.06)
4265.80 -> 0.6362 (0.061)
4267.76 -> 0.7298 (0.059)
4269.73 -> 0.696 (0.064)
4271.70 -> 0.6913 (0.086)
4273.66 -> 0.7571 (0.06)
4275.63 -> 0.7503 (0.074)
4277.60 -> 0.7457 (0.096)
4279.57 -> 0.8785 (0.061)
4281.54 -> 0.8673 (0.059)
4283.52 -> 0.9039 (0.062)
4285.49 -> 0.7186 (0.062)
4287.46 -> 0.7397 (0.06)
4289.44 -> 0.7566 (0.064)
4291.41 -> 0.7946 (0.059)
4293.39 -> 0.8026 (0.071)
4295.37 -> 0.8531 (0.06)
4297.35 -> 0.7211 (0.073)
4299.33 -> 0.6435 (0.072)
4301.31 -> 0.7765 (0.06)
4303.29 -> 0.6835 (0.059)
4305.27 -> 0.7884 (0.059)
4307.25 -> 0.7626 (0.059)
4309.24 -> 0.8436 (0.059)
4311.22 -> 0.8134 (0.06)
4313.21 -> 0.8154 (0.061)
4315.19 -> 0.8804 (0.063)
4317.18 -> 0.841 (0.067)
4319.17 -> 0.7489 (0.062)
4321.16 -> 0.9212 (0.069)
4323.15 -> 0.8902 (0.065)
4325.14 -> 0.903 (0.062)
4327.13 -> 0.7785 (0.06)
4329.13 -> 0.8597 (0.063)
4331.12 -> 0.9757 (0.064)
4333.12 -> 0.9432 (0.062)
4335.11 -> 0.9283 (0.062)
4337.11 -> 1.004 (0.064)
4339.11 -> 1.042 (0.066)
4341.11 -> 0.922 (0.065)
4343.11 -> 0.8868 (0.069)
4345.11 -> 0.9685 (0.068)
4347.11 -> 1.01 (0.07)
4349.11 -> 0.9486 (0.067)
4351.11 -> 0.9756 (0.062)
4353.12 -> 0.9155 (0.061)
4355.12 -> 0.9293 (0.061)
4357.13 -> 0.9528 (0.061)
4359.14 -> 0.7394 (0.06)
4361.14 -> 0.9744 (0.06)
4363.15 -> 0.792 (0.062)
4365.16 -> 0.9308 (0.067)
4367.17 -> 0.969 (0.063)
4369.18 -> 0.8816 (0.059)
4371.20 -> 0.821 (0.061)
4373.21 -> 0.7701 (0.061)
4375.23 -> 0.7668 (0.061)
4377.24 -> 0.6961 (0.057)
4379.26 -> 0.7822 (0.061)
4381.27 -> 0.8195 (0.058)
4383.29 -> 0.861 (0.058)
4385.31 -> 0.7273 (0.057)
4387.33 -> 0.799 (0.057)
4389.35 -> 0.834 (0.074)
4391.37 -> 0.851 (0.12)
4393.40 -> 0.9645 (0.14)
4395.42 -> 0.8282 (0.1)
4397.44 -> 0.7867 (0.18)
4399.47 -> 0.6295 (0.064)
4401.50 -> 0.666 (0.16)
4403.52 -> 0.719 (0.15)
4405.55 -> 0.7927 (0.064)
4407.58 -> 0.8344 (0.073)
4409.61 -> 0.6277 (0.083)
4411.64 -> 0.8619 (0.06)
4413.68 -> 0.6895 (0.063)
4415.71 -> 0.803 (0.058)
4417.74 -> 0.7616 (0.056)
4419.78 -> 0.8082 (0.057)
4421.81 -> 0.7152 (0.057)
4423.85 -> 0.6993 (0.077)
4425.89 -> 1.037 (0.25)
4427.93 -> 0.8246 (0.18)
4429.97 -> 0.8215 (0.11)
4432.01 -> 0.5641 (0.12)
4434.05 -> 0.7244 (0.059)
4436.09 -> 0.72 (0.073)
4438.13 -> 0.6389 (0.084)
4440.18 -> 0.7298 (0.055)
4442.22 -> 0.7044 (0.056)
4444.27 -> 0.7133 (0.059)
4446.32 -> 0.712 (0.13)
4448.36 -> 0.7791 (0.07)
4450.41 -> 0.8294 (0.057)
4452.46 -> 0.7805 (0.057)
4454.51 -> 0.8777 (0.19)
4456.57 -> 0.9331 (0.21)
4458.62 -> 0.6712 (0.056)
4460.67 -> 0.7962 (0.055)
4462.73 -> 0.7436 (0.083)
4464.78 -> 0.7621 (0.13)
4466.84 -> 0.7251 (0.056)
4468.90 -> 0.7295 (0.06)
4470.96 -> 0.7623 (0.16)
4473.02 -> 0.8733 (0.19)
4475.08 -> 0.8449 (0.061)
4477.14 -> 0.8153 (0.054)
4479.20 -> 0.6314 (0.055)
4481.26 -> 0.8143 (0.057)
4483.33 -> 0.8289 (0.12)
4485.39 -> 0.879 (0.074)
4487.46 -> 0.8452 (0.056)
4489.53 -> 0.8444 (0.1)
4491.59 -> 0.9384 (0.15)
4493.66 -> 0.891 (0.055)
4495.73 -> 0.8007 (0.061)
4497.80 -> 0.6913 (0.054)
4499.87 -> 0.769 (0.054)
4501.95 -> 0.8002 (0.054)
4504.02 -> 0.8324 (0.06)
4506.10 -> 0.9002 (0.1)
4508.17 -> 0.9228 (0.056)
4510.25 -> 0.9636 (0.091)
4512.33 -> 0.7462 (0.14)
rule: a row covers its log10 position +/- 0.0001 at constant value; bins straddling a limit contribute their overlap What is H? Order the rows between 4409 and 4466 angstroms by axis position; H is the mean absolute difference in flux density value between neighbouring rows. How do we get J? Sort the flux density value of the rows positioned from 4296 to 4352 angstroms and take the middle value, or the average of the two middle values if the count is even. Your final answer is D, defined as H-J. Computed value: -0.78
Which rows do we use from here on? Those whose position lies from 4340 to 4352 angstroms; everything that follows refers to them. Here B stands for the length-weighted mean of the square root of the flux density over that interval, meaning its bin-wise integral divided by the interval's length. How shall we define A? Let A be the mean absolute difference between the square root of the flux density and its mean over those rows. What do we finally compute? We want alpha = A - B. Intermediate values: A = 0.017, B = 0.98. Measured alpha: -0.96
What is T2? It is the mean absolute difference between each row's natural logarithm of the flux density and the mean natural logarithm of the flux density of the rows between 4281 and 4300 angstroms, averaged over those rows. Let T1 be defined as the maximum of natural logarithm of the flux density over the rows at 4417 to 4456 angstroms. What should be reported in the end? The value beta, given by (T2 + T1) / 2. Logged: 0.059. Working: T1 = 0.04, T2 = 0.08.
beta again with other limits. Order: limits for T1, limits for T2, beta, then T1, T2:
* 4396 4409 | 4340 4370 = -0.061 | -0.18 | 0.06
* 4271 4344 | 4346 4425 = 0.071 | 0.04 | 0.10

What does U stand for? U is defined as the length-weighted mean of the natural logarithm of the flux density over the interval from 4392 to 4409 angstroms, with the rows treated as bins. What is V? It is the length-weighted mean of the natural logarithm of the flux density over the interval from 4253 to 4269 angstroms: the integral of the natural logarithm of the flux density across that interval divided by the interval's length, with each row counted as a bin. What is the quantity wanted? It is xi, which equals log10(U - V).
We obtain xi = -2.5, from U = -0.26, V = -0.266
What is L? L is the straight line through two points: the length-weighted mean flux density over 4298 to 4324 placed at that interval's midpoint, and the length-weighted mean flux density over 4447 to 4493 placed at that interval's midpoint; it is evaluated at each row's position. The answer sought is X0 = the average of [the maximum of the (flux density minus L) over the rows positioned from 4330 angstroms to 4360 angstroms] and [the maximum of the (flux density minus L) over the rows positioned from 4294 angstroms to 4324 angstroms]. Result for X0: 0.18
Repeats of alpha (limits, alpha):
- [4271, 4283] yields -0.85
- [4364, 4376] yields -0.89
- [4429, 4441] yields -0.79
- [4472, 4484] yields -0.86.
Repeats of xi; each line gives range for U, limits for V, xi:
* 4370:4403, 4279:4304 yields -2.0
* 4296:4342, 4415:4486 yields -1.0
